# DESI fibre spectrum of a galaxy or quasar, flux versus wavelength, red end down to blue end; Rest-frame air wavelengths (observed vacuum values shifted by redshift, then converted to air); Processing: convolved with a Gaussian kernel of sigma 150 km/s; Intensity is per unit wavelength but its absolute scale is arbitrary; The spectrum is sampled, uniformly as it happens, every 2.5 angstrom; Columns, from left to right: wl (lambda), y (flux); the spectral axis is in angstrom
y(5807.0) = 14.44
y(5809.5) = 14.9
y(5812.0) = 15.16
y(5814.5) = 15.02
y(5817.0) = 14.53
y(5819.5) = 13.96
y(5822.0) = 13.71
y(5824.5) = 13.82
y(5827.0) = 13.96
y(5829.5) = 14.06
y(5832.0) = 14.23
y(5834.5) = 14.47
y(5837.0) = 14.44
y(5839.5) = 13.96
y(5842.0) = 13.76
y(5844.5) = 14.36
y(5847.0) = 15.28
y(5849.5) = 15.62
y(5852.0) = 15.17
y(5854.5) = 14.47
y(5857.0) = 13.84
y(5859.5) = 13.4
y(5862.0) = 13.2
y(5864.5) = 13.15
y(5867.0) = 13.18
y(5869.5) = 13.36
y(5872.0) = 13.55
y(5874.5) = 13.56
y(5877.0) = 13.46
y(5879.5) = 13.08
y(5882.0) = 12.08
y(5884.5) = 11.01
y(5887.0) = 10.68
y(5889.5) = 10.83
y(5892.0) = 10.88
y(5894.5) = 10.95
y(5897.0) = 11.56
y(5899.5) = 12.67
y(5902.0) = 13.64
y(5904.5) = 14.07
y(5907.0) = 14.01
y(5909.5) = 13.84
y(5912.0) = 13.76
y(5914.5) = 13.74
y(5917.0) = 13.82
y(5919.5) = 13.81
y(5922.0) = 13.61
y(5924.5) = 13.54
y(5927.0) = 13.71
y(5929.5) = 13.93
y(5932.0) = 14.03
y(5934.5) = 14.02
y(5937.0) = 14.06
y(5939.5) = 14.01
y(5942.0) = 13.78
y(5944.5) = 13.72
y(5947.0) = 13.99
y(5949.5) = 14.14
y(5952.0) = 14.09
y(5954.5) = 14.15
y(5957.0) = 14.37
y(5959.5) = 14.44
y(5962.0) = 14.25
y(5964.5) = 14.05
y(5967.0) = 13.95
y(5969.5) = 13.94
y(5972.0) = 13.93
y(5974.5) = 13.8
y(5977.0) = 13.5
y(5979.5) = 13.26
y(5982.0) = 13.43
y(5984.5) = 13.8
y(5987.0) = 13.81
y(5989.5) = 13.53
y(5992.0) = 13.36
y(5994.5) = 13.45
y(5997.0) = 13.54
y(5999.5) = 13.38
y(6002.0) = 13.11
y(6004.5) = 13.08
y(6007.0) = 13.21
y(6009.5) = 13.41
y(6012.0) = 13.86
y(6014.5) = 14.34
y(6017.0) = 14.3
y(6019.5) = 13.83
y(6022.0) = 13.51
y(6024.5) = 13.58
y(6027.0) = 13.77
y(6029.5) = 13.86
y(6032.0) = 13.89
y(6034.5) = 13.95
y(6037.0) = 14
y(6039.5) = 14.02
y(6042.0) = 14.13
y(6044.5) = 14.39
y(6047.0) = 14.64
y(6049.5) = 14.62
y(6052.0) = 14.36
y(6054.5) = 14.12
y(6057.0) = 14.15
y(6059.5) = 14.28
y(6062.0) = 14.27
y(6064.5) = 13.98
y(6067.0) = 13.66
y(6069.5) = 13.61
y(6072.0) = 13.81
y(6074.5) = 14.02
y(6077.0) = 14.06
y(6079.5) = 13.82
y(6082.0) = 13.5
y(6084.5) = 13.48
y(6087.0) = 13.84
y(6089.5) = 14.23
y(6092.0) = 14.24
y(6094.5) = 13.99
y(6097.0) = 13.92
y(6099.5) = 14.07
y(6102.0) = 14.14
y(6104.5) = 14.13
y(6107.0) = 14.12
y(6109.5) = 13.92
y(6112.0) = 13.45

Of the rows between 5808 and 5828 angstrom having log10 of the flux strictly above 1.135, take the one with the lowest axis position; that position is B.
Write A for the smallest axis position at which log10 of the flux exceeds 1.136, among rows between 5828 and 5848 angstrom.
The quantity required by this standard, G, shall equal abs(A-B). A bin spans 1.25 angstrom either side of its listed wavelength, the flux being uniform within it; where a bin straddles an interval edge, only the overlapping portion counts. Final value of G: 20.0 angstrom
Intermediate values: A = 5829.5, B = 5809.5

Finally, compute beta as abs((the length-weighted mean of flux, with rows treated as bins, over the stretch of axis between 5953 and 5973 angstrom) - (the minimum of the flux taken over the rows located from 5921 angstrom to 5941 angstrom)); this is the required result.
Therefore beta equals 0.60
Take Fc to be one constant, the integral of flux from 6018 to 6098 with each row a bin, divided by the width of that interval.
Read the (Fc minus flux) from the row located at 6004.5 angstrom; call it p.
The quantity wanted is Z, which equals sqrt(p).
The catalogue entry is 0.95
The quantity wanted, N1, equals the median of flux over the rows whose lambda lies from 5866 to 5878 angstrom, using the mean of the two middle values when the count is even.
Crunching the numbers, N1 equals 13.5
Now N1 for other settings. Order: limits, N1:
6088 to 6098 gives 14.1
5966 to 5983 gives 13.8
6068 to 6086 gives 13.8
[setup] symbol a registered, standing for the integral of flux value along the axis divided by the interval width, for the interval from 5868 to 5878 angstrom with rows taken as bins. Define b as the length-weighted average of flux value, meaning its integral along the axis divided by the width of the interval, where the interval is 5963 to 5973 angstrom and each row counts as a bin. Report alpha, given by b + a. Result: 27.5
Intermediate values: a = 13.5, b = 14.0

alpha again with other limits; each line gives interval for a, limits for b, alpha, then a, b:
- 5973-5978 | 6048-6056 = 28.0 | 13.7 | 14.4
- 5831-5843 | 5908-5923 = 27.9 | 14.2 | 13.8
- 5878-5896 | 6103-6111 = 25.4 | 11.4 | 14.0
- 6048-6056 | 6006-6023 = 28.2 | 14.4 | 13.8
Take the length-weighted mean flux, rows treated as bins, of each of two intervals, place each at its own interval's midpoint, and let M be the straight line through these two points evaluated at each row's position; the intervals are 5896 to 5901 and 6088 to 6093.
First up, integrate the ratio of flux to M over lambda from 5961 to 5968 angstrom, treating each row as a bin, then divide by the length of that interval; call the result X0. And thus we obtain 1.09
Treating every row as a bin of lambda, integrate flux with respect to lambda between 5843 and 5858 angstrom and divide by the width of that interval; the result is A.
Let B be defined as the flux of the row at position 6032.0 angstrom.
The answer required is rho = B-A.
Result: -0.9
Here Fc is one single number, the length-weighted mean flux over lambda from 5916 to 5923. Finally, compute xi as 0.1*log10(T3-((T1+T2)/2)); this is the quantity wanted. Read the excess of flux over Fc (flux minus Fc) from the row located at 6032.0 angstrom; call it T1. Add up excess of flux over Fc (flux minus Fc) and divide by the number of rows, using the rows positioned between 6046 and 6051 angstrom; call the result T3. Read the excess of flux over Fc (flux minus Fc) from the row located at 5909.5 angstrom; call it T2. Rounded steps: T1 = 0.14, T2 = 0.09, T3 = 0.88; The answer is -0.01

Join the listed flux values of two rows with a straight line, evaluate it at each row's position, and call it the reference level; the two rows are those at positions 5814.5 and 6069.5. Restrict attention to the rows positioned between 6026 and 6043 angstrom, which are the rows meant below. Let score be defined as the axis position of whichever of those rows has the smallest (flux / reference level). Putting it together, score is 6027.0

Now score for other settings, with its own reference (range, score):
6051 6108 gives 6084.5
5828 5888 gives 5887.0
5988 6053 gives 6004.5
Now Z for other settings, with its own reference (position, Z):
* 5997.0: 0.67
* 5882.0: 1.38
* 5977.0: 0.70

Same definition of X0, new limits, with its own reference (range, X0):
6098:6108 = 0.98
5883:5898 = 0.91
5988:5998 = 1.02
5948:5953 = 1.11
